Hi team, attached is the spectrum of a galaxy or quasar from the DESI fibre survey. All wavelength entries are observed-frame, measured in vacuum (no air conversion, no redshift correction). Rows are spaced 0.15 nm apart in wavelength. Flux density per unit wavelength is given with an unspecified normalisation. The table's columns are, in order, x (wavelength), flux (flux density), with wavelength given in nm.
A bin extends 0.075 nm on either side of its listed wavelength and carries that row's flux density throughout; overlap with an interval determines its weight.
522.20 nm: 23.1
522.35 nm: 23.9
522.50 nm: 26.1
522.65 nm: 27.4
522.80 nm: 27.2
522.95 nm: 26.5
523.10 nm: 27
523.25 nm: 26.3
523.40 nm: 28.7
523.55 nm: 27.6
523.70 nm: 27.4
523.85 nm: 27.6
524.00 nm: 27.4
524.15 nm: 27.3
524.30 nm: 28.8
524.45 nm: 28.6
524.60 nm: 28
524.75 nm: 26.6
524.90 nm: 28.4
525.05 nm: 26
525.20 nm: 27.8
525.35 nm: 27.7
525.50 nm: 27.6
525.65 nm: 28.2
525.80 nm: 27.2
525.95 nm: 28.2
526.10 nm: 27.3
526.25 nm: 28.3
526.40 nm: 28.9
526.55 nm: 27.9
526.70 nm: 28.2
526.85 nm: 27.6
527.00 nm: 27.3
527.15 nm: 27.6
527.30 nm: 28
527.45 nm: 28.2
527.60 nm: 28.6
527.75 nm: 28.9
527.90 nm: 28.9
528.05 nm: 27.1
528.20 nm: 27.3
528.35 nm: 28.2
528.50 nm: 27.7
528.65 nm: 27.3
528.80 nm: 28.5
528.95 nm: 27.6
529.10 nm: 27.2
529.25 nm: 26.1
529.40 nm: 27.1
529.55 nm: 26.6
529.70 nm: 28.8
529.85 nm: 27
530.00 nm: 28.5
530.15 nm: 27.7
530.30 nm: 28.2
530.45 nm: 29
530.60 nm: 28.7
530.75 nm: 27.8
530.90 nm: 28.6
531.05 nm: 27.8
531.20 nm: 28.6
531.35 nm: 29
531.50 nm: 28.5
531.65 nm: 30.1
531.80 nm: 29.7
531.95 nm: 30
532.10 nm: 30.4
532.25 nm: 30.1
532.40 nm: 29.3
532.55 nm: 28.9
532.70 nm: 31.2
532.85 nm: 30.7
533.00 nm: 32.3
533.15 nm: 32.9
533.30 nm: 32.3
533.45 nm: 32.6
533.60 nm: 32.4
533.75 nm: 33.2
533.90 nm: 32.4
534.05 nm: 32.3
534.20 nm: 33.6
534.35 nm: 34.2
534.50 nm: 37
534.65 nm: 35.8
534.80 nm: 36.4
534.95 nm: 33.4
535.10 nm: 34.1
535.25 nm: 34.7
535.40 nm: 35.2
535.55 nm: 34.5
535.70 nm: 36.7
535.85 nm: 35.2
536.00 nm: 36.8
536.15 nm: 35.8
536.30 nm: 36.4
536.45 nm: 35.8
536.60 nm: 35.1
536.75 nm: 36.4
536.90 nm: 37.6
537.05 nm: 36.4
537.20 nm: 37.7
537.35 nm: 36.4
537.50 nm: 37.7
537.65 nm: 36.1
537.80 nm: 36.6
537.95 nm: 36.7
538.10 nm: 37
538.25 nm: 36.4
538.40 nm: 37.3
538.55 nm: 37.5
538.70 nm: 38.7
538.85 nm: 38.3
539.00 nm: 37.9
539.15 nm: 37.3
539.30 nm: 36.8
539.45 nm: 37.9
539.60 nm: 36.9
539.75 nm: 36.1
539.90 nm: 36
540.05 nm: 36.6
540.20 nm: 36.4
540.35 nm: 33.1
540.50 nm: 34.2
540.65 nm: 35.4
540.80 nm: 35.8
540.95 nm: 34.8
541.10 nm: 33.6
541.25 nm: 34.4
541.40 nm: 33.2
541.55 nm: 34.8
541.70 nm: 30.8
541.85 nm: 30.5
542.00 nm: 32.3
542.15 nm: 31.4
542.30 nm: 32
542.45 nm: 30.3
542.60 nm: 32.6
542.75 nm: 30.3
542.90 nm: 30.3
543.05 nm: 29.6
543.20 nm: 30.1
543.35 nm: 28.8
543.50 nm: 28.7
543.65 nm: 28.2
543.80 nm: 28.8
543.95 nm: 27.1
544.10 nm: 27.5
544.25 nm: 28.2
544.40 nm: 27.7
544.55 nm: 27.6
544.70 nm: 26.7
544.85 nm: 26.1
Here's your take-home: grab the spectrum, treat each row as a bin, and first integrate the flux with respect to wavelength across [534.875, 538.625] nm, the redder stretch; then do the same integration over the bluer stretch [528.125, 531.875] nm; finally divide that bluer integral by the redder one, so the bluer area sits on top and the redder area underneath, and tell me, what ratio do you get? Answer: 0.777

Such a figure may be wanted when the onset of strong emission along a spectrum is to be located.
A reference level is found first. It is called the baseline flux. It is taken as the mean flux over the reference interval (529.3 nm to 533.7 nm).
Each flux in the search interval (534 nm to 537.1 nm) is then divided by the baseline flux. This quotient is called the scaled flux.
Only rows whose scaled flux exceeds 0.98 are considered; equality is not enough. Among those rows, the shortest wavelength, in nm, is 534.05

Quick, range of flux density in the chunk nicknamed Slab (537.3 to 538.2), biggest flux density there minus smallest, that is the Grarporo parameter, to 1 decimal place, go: 1.6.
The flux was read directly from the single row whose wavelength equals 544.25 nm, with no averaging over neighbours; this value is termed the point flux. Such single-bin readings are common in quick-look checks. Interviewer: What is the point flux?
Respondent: 28.2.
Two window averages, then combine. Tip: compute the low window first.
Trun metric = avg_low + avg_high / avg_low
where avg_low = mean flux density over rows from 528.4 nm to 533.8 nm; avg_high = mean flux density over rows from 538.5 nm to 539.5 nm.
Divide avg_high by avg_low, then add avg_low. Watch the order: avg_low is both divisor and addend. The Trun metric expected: 31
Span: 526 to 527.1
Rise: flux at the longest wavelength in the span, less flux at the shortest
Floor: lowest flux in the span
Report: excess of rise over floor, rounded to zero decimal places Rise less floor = -27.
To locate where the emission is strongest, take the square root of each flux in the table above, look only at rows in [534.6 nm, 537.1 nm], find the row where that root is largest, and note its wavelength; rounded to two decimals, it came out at 536.90 nm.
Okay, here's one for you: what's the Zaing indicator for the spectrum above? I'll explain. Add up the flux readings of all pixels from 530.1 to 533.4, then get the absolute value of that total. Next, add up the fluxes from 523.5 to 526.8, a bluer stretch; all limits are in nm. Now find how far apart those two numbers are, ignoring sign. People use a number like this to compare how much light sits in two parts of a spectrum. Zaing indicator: 41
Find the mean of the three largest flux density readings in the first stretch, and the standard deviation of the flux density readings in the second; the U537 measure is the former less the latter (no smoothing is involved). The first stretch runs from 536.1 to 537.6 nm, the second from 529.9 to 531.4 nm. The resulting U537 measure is 37.2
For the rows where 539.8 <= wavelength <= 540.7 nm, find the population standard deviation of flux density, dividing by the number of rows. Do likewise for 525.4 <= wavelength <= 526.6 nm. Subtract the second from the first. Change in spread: 0.72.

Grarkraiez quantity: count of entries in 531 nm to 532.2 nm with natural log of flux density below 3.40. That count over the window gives 5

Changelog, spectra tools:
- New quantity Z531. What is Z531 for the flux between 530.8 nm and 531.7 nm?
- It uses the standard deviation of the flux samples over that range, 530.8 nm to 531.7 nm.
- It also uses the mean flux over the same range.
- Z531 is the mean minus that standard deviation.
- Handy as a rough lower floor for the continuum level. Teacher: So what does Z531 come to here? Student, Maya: 28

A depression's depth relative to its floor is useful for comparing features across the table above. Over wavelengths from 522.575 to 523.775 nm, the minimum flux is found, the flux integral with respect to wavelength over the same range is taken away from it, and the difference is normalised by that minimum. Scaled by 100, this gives -24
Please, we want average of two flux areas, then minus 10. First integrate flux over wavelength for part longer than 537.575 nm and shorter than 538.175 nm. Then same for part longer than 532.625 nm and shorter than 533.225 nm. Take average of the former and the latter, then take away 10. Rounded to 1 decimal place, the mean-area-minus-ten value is 10.5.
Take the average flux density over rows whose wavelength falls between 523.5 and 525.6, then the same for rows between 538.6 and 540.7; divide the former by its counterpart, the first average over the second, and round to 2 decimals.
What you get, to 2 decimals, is 0.76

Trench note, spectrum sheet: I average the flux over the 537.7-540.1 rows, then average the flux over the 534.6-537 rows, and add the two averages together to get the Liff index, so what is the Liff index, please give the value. 72.7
